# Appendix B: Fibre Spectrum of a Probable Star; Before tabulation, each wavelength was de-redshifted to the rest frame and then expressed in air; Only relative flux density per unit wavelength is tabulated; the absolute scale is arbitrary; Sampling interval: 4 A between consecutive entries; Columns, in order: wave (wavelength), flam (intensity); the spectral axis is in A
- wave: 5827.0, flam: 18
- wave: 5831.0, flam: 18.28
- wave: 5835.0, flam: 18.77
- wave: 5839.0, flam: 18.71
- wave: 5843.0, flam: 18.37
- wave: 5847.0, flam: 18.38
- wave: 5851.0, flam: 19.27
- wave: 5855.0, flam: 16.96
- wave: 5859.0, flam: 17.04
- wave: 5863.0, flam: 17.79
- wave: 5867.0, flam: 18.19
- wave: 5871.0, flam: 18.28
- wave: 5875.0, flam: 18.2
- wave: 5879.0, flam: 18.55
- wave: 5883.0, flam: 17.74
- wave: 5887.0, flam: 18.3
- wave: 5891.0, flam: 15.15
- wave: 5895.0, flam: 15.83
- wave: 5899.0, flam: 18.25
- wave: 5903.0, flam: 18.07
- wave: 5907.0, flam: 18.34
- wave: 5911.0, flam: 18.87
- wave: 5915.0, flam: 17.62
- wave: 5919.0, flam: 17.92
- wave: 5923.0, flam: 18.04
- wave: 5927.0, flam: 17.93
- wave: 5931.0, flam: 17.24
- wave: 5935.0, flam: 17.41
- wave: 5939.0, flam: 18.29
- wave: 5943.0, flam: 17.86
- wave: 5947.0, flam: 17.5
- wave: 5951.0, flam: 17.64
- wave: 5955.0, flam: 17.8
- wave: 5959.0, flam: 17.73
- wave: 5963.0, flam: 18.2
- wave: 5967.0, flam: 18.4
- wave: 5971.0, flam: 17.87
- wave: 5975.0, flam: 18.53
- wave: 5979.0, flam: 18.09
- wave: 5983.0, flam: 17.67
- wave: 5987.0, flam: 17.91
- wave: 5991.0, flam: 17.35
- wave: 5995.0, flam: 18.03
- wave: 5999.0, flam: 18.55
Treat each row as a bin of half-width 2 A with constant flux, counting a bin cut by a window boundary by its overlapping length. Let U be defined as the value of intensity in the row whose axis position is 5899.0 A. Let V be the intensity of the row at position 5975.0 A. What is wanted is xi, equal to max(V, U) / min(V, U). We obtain 1.015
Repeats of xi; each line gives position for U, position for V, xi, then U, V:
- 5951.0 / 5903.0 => 1.024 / 17.64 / 18.07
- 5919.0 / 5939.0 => 1.021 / 17.92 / 18.29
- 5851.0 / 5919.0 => 1.075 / 19.27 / 17.92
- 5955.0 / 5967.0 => 1.034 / 17.8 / 18.4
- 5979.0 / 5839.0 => 1.034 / 18.09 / 18.71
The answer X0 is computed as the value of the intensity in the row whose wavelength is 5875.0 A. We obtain 18.2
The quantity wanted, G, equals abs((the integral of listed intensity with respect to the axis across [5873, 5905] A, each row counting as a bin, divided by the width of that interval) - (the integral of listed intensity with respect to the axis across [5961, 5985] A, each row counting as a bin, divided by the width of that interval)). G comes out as 0.6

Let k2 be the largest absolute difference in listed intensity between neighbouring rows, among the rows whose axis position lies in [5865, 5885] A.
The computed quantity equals 0.81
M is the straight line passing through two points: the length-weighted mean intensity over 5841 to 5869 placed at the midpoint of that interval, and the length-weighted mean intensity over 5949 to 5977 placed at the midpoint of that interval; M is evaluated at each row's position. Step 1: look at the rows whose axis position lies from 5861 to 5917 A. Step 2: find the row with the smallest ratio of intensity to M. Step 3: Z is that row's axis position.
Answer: 5891.0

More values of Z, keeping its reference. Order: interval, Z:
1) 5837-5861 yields 5855.0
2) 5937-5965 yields 5947.0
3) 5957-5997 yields 5991.0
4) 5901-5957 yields 5931.0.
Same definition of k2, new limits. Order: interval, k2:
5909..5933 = 1.25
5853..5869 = 0.75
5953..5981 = 0.66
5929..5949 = 0.88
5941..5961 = 0.36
